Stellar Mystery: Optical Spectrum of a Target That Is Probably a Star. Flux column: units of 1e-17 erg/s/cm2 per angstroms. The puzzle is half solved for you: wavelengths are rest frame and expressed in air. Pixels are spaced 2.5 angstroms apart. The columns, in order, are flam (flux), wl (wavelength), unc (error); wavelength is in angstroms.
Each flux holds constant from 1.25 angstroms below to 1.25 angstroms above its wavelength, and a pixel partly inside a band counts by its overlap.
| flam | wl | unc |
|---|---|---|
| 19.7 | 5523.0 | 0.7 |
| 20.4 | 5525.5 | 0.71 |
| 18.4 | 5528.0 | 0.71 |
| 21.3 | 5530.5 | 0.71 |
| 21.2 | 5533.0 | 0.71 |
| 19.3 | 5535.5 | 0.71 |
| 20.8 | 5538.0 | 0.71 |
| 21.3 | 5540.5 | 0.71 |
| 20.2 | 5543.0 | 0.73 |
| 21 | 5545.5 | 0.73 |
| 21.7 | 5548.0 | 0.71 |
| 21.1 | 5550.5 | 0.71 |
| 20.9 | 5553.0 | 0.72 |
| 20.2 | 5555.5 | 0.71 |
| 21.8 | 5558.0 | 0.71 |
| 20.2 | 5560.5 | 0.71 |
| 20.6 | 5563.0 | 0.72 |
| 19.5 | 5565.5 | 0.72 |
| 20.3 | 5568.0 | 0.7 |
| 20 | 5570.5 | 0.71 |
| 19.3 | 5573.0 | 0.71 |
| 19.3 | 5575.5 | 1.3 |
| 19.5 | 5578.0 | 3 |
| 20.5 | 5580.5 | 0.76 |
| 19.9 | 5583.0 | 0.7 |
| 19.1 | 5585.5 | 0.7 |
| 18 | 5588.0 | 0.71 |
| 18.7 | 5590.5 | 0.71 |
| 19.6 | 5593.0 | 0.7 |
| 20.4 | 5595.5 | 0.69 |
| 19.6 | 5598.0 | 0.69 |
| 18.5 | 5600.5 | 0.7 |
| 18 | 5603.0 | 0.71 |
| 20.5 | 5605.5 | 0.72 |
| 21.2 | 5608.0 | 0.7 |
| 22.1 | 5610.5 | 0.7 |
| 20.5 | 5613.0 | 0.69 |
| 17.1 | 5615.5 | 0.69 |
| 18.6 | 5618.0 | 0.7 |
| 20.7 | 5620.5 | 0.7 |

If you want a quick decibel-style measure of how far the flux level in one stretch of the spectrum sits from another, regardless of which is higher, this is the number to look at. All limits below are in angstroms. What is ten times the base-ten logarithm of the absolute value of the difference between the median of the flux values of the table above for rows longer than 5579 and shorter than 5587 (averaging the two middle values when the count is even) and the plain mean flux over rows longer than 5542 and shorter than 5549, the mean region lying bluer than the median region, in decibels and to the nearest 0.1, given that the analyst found 0.3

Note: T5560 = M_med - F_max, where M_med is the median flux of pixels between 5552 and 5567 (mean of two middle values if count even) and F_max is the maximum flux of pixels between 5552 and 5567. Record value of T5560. -1.4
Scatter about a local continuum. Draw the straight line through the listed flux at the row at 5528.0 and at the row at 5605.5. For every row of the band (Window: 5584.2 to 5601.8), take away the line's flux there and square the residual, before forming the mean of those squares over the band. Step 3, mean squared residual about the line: 2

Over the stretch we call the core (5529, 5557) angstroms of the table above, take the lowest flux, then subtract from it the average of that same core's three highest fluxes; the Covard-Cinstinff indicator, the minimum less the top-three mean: -2.1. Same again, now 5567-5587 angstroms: -1.2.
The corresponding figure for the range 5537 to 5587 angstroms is -2.5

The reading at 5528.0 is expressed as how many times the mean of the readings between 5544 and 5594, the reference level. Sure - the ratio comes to 0.92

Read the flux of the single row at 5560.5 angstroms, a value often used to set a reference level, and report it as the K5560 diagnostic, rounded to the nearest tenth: 20.2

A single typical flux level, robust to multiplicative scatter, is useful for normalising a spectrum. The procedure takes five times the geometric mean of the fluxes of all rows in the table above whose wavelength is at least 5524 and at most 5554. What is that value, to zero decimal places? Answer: 103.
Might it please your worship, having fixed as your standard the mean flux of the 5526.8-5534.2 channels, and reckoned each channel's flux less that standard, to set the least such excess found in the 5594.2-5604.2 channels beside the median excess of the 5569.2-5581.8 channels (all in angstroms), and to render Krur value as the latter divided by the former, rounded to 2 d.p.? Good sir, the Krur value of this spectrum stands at 0.35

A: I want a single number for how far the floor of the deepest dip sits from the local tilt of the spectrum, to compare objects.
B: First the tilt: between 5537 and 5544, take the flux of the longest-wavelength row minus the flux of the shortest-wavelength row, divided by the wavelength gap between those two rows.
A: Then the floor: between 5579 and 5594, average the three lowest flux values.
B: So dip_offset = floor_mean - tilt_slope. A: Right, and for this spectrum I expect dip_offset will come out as 18.7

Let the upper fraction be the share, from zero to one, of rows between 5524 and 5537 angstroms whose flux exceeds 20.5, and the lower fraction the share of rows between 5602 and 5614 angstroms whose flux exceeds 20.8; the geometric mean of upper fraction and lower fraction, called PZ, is 0.40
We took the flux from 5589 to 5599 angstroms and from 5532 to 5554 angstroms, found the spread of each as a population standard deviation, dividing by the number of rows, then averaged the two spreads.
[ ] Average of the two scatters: 0.63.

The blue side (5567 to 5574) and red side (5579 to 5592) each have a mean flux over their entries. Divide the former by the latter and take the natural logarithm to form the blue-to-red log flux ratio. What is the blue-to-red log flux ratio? 0.03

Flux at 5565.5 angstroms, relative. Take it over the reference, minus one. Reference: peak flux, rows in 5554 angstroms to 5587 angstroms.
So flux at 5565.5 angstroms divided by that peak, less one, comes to -0.11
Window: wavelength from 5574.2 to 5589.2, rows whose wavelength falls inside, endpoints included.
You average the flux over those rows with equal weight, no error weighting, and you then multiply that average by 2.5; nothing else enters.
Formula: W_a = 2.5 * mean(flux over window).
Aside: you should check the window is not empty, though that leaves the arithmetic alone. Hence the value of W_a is 48.5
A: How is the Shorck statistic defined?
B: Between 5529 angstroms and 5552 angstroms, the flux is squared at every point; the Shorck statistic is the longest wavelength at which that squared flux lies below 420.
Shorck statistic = 5543.0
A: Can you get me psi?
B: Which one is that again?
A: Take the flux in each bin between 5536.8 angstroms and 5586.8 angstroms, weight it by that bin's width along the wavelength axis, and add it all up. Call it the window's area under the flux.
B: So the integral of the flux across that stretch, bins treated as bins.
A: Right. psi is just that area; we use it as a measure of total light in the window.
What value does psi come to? 1018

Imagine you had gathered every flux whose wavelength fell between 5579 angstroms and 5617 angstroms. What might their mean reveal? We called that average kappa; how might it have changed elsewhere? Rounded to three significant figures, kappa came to 19.6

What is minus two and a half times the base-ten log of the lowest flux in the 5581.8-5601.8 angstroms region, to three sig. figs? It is -3.14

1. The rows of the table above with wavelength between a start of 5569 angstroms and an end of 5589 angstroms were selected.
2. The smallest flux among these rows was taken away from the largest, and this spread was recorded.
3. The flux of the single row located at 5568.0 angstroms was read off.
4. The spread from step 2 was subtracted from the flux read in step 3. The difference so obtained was 17.8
